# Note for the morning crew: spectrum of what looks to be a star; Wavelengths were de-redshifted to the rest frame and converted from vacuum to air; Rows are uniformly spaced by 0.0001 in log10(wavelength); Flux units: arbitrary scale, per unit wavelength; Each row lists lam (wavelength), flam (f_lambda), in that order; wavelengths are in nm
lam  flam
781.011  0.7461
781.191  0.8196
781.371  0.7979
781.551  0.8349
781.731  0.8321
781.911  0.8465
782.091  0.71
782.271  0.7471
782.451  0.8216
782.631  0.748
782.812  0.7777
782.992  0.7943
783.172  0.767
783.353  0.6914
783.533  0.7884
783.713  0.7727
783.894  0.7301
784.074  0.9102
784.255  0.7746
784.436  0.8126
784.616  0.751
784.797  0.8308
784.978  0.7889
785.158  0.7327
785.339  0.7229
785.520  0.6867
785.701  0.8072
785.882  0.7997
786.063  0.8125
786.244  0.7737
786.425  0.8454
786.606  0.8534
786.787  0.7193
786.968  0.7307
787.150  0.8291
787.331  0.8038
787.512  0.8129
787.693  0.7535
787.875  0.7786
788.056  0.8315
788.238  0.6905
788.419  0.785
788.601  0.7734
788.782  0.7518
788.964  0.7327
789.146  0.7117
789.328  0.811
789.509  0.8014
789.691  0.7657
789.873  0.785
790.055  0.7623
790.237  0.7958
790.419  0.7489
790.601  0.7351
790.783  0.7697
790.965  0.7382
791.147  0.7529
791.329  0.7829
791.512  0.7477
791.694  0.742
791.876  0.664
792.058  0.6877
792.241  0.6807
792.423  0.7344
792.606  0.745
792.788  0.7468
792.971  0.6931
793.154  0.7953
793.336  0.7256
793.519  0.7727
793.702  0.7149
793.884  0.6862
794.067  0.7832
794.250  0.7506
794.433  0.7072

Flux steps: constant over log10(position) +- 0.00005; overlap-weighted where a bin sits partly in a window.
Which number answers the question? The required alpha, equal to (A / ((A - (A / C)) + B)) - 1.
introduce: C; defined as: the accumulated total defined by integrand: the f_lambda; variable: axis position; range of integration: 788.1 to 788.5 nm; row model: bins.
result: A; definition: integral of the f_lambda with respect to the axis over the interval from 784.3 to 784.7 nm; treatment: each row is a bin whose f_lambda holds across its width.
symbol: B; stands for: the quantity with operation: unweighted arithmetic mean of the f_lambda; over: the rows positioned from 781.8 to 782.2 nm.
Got 5.9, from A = 0.313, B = 0.778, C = 0.299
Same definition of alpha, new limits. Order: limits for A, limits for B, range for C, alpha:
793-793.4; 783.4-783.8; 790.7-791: -2.2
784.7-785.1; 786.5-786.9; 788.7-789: -2.0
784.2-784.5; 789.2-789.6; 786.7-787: -5.7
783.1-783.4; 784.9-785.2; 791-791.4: -0.2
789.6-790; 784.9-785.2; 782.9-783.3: 3.5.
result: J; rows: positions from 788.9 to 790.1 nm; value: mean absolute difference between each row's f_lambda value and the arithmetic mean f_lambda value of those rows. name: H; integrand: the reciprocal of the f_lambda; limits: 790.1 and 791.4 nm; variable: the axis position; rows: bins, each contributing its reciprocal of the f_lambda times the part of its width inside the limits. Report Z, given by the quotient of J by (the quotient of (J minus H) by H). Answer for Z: -0.028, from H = 1.71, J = 0.027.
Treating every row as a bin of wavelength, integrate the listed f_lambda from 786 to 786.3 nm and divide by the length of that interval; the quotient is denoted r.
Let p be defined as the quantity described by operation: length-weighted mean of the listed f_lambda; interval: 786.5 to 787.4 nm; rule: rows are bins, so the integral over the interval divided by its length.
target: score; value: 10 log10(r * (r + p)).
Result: 0.99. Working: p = 0.79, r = 0.794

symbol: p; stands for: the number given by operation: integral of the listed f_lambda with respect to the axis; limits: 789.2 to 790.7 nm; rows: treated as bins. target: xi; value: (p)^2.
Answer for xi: 1.35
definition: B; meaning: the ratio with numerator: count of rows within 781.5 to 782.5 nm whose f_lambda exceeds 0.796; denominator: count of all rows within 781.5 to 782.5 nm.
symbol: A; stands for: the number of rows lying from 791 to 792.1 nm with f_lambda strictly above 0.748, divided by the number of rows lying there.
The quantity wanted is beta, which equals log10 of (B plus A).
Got 0.00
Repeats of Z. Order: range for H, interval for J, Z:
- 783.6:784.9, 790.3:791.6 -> -0.013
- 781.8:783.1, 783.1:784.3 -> -0.043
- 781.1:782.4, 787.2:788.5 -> -0.034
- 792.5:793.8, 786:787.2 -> -0.047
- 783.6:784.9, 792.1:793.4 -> -0.028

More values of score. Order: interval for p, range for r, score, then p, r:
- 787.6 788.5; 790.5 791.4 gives 0.61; 0.77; 0.756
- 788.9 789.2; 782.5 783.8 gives 0.56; 0.72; 0.765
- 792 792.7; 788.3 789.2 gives 0.41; 0.71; 0.751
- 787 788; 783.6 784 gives 0.73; 0.79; 0.761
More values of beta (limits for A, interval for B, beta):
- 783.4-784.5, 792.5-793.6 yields -0.08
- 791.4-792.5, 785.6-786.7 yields -0.08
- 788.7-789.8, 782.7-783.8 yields -0.18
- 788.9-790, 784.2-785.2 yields 0.00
